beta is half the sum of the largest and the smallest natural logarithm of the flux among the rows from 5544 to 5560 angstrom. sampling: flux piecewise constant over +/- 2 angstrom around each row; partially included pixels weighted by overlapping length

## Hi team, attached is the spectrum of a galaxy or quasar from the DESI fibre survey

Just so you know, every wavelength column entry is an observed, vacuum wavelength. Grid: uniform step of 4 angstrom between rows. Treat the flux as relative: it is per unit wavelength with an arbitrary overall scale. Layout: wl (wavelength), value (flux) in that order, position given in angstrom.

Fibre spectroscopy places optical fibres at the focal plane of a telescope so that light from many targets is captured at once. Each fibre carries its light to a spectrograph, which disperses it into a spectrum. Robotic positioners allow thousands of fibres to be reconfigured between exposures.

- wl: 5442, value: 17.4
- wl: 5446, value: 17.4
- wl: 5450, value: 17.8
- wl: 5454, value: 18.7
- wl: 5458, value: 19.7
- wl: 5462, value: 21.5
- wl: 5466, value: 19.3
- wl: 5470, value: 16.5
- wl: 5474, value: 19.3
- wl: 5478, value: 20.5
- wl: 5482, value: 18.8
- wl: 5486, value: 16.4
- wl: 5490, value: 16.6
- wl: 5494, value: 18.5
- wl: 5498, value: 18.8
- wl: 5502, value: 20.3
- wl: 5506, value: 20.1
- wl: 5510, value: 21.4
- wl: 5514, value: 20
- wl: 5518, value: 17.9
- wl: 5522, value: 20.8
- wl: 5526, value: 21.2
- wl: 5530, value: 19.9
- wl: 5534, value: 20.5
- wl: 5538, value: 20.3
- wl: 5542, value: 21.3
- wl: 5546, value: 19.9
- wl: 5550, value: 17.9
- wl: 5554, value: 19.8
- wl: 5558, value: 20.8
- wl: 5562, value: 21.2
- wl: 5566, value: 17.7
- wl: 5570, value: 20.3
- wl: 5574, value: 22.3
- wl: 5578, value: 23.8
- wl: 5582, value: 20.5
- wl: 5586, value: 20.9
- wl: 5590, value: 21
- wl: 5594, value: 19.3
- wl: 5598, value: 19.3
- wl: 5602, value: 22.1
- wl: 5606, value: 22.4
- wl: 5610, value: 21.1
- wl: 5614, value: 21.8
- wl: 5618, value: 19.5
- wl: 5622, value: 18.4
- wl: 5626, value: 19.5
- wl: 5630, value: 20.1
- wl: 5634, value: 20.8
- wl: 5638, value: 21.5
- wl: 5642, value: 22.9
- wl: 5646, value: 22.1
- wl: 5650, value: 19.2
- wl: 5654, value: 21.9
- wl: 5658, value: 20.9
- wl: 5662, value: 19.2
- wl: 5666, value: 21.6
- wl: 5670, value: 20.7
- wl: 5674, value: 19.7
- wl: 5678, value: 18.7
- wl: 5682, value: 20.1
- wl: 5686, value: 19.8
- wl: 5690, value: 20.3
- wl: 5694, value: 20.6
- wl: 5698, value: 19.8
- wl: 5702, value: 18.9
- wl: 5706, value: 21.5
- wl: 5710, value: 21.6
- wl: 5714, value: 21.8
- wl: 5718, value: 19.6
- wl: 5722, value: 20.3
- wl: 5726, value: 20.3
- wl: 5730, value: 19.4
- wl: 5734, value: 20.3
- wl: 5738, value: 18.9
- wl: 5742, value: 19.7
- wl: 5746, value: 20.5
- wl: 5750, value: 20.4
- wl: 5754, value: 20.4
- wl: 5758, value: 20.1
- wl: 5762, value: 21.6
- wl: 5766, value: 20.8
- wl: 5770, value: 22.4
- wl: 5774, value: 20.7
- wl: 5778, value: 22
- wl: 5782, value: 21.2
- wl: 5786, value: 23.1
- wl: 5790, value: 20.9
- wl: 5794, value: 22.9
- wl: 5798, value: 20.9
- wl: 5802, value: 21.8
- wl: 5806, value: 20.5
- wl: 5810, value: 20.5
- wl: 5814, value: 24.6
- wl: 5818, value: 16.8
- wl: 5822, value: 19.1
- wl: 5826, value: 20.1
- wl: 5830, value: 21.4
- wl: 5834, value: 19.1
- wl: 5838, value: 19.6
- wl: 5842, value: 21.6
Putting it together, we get 2.96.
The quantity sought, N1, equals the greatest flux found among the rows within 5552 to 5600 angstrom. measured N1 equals 23.8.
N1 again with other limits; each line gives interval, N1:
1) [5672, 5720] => 21.8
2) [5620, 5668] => 22.9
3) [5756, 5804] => 23.1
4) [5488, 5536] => 21.4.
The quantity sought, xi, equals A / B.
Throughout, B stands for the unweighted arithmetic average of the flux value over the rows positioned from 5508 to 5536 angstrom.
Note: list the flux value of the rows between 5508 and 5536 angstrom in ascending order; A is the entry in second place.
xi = 0.983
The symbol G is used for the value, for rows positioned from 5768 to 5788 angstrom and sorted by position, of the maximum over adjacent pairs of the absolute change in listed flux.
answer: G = 1.9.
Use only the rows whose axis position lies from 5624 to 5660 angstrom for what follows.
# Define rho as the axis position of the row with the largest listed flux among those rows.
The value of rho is 5642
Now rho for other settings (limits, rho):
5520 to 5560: 5542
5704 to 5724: 5714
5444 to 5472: 5462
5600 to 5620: 5606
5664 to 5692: 5666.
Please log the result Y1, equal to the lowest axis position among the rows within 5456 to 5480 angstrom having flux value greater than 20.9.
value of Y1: 5462 angstrom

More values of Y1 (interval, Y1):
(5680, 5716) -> 5706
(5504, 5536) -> 5510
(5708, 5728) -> 5710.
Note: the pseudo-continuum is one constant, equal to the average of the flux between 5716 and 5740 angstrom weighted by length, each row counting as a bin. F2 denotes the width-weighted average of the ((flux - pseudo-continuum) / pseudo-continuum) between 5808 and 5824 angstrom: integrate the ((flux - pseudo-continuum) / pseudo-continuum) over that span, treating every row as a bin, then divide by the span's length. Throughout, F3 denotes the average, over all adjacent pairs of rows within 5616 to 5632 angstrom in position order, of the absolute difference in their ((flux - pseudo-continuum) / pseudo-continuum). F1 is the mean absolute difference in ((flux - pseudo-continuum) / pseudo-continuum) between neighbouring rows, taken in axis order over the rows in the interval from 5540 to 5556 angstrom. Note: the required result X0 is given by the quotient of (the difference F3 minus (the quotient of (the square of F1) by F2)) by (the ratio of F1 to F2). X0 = -0.077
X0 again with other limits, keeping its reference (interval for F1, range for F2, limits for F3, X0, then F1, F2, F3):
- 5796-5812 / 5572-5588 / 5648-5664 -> 0.220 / 0.04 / 0.105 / 0.091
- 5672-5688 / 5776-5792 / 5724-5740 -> 0.074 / 0.05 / 0.101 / 0.054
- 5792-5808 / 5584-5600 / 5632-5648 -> -0.059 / 0.07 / 0.016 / 0.049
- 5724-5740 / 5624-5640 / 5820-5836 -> -0.005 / 0.05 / 0.034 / 0.077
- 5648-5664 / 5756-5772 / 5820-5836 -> -0.030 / 0.09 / 0.072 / 0.077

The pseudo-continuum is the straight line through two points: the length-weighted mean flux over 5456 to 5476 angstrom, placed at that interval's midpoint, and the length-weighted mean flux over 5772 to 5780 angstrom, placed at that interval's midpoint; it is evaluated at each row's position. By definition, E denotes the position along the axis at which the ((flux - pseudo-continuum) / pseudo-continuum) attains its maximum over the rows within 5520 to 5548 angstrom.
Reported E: 5526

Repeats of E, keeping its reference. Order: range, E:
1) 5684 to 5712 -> 5710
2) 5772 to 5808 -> 5786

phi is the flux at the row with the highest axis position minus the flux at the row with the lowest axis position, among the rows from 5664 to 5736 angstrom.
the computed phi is -1.3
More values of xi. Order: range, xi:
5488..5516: 0.954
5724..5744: 0.984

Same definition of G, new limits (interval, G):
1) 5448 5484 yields 2.8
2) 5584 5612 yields 2.8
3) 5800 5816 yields 4.1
